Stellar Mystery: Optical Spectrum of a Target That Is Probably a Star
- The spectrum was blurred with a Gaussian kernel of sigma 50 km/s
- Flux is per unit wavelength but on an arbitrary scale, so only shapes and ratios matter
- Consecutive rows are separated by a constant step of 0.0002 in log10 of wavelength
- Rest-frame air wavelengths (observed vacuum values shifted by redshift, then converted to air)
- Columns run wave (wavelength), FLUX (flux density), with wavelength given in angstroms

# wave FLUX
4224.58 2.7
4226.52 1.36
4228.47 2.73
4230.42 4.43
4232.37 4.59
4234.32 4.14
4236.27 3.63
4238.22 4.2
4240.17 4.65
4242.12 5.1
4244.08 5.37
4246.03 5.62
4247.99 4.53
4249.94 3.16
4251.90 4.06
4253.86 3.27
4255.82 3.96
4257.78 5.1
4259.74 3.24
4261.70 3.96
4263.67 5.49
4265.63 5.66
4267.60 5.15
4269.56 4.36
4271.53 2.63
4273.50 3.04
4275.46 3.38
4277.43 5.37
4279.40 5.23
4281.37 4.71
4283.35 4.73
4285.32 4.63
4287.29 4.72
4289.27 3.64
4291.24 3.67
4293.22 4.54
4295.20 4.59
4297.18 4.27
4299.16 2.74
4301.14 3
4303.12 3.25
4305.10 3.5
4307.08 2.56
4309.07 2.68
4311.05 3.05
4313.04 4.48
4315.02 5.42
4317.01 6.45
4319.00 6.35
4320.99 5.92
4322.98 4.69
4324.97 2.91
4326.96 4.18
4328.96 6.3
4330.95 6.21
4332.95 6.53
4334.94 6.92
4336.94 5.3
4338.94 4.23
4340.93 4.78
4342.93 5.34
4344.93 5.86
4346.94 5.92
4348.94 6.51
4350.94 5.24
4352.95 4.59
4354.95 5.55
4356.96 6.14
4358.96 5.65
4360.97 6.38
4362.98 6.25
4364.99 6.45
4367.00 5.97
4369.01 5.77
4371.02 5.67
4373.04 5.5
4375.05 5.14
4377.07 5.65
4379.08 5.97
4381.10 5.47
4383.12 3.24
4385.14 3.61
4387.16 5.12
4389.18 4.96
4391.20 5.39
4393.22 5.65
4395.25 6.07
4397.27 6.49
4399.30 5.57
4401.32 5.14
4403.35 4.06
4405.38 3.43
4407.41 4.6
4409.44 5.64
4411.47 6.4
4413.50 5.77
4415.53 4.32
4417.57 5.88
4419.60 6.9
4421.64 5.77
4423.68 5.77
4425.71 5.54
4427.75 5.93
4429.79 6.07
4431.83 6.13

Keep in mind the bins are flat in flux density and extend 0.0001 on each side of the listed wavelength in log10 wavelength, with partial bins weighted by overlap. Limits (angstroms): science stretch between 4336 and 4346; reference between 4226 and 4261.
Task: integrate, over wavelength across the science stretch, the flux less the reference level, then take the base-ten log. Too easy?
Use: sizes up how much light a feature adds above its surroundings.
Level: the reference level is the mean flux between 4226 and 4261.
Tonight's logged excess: 1.0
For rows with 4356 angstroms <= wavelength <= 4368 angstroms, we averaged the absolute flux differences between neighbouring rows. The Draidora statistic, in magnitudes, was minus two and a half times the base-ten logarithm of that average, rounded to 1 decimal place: 1.0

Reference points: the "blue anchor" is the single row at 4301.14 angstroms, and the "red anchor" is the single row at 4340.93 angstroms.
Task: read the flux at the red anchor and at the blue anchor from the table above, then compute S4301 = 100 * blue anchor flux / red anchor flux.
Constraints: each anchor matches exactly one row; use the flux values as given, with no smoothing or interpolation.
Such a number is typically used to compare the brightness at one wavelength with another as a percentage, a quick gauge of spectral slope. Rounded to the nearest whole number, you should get 63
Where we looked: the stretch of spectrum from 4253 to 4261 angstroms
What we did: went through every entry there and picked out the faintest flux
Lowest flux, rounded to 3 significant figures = 3.24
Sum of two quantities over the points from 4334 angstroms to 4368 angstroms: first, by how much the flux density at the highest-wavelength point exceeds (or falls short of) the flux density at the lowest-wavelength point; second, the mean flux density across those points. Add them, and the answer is 4.8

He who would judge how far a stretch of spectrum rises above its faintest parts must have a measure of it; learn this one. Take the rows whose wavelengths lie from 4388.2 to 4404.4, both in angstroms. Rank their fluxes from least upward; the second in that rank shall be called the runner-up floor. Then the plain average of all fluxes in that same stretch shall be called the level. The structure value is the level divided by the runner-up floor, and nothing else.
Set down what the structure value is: 1.09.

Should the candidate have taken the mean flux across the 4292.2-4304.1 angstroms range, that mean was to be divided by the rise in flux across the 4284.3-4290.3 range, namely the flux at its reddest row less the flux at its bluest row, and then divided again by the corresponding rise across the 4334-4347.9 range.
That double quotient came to 3.8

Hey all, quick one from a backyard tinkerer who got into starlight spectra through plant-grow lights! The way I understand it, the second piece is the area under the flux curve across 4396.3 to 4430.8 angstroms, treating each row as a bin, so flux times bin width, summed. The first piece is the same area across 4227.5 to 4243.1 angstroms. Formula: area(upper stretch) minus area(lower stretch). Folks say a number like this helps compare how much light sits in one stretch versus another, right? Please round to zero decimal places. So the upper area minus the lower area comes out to 124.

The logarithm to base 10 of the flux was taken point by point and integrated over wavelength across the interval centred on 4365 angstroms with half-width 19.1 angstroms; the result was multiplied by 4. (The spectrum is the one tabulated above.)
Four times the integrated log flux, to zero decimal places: 114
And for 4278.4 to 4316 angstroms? 88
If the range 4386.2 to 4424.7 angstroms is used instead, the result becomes 112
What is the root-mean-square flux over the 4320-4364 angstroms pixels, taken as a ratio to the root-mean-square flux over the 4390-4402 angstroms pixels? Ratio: 0.98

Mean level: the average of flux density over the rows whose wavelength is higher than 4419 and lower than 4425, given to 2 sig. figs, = 6.1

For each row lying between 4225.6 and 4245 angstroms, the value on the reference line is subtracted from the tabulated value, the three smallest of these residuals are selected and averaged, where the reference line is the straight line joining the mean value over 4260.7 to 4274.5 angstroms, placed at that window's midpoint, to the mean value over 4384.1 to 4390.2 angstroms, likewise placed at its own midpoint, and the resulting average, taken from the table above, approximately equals -1.7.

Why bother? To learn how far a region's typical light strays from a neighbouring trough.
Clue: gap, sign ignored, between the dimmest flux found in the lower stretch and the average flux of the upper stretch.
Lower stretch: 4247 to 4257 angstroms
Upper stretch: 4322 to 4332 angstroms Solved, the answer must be 1.7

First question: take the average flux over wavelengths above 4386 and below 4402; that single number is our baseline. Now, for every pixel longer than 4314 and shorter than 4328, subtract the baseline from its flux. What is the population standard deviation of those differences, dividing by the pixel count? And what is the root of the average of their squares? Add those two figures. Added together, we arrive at 2.5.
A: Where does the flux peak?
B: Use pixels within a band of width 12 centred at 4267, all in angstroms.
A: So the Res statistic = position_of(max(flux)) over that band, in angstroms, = 4265.63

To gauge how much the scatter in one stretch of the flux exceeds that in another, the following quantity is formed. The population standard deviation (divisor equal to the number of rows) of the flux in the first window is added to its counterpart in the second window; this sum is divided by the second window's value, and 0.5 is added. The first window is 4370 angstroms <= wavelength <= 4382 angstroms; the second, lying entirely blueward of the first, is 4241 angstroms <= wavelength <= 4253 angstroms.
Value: 1.8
